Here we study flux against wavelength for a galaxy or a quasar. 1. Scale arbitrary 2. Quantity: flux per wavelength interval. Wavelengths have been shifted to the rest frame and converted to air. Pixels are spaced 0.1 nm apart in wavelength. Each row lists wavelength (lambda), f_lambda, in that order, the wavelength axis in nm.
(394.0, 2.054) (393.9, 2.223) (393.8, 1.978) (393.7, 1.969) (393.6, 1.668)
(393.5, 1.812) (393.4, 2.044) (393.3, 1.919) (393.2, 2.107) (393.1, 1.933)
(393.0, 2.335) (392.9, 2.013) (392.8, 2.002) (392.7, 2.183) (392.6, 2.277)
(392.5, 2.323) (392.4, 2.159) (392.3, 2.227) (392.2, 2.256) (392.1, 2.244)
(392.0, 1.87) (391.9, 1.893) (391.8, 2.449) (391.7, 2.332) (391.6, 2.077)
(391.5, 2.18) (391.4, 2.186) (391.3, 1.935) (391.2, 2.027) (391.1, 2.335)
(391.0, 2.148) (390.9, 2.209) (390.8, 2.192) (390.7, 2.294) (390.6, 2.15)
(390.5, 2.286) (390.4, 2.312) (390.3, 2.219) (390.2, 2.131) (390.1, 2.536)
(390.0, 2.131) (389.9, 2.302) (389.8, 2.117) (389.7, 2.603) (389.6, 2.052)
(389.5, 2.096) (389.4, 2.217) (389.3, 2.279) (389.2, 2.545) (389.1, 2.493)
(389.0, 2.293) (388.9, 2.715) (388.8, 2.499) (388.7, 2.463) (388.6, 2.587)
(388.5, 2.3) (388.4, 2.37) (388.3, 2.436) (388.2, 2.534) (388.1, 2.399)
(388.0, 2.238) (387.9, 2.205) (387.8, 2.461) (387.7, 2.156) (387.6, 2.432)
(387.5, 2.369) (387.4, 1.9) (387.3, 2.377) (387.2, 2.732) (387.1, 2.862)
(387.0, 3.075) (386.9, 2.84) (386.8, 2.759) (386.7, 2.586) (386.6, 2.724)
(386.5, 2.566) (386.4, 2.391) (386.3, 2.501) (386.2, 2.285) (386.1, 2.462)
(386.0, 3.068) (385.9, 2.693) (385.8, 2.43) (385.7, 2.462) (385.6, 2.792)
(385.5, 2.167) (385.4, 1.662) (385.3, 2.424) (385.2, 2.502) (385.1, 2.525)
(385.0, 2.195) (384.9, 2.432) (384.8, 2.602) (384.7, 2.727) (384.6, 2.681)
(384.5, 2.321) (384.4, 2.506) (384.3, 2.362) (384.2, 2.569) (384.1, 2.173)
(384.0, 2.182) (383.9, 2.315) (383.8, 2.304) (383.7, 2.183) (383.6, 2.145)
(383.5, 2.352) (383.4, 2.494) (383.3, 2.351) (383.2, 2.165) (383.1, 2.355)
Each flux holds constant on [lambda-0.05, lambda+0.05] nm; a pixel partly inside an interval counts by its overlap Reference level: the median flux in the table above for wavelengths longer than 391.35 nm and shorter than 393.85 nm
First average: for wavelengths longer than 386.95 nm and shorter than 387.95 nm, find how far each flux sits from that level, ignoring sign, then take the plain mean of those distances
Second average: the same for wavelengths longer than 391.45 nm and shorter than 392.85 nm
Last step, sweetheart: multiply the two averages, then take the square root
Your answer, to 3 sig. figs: 0.245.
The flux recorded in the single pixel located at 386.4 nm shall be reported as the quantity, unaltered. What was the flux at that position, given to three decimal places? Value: 2.391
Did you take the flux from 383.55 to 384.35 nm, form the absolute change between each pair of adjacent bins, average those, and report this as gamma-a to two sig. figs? 0.13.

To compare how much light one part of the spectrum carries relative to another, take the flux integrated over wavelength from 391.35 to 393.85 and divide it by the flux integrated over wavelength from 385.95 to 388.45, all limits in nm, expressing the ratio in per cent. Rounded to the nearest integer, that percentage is 84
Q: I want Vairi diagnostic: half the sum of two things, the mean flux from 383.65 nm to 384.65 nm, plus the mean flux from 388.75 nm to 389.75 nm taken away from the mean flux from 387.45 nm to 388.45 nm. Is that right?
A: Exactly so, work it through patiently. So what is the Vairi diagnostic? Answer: 1.17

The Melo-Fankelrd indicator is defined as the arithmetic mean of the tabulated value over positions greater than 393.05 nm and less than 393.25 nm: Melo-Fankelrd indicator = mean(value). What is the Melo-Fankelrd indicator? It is 2.02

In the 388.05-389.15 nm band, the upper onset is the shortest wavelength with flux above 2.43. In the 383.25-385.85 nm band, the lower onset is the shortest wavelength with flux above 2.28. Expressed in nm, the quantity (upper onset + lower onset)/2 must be 385.75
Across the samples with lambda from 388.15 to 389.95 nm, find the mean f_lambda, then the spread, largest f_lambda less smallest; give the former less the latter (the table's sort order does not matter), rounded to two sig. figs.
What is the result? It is 1.7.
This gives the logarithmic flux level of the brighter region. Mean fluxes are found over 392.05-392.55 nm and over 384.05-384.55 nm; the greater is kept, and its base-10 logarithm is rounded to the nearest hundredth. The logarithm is 0.38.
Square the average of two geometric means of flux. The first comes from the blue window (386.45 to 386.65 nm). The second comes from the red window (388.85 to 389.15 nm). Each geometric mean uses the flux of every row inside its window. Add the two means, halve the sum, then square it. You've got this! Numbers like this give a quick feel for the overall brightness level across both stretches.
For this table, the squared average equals 6.6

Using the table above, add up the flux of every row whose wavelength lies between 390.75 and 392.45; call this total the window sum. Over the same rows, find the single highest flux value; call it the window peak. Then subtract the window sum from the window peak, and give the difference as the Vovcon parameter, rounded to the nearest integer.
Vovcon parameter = -34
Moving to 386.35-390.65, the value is -101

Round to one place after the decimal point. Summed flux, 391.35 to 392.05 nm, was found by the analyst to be 15.0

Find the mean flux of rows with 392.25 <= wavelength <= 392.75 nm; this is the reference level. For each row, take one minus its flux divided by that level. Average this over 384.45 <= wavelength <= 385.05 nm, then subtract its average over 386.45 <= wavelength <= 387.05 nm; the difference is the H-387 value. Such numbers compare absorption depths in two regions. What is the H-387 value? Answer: 0.12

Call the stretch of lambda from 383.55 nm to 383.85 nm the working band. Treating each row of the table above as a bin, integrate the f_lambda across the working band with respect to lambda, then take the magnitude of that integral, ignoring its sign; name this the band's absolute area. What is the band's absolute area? 0.66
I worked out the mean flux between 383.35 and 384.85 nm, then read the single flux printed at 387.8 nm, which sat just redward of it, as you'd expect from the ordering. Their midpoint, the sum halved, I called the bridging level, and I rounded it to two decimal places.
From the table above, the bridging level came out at 2.43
